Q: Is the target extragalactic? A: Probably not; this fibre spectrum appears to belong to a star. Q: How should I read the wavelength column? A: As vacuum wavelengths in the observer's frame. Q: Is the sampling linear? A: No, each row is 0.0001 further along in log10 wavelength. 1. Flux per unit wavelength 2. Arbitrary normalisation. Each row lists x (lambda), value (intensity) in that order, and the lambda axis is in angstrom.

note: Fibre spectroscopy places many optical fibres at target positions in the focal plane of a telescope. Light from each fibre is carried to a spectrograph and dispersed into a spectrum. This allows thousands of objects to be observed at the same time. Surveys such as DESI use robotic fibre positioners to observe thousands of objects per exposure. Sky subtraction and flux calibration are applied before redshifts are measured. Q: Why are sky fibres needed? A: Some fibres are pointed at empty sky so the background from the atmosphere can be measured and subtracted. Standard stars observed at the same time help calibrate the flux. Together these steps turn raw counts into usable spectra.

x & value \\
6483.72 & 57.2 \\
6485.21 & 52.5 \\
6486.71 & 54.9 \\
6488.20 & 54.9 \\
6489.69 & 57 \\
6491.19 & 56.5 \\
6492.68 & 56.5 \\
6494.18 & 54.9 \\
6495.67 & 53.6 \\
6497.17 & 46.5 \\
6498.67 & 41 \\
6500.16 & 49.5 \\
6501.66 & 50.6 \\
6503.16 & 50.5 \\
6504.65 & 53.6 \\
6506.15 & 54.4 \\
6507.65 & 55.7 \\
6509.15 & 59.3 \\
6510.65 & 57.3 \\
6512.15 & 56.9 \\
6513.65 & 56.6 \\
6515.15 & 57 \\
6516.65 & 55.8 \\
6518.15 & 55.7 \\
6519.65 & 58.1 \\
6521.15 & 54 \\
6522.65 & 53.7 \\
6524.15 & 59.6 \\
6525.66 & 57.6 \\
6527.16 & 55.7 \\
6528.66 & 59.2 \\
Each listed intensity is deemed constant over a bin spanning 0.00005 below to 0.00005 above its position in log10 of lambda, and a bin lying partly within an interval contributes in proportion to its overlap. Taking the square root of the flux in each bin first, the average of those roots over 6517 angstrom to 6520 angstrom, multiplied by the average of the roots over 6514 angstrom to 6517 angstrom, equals 56.6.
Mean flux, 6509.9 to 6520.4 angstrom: 56.8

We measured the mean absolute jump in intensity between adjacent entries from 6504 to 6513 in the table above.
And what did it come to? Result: 1.6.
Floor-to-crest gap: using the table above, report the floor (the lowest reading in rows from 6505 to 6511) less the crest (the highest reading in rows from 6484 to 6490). -2.6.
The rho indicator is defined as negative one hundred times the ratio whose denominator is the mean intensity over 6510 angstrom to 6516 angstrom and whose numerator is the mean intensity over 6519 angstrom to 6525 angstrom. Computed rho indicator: -98.9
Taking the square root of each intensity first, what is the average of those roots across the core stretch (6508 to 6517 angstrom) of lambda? 7.56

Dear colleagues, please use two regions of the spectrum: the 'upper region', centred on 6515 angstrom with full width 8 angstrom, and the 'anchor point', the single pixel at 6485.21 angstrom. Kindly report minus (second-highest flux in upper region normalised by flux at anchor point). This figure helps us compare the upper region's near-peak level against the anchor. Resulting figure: -1.08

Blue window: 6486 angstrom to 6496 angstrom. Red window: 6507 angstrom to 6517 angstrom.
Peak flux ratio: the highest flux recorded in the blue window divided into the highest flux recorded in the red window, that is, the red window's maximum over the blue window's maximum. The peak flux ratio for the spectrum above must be 1.04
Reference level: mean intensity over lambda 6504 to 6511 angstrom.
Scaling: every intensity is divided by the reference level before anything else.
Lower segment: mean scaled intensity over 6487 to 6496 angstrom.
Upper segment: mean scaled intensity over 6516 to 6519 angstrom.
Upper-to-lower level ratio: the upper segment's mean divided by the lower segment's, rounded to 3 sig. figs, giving 1.00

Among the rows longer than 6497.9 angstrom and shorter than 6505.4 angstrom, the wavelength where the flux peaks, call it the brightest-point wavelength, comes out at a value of 6504.65 angstrom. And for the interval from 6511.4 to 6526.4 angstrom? 6524.15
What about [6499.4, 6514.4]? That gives 6509.15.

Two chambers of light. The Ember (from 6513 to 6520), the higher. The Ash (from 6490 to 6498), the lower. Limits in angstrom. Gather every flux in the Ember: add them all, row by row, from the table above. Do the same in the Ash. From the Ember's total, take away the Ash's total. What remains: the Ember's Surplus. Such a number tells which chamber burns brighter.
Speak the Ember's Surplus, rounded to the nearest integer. 15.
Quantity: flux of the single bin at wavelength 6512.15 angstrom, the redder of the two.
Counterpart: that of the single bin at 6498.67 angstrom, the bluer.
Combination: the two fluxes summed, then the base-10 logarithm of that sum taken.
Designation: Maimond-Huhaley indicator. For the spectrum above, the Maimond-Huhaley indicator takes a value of 1.99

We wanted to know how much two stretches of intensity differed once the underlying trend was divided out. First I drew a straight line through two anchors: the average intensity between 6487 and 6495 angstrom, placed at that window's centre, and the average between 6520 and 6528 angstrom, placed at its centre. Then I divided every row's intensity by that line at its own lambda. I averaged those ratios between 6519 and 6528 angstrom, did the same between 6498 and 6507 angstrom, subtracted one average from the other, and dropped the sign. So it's 0.11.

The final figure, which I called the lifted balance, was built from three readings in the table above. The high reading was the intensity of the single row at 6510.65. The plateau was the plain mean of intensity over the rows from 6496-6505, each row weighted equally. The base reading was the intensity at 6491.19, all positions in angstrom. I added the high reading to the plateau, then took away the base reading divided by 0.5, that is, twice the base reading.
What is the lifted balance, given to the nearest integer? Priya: -7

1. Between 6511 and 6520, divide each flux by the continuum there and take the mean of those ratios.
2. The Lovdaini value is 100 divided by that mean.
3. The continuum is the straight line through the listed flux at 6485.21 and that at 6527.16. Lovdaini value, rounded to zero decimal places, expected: 97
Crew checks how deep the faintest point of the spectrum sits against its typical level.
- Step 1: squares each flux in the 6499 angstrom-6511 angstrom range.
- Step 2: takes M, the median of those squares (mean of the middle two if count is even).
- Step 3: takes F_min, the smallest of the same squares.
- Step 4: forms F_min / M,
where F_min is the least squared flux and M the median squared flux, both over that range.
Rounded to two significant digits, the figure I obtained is 0.84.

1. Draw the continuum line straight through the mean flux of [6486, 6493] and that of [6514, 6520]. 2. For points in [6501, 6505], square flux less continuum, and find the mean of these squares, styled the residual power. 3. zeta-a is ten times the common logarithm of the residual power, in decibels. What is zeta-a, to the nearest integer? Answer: 14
